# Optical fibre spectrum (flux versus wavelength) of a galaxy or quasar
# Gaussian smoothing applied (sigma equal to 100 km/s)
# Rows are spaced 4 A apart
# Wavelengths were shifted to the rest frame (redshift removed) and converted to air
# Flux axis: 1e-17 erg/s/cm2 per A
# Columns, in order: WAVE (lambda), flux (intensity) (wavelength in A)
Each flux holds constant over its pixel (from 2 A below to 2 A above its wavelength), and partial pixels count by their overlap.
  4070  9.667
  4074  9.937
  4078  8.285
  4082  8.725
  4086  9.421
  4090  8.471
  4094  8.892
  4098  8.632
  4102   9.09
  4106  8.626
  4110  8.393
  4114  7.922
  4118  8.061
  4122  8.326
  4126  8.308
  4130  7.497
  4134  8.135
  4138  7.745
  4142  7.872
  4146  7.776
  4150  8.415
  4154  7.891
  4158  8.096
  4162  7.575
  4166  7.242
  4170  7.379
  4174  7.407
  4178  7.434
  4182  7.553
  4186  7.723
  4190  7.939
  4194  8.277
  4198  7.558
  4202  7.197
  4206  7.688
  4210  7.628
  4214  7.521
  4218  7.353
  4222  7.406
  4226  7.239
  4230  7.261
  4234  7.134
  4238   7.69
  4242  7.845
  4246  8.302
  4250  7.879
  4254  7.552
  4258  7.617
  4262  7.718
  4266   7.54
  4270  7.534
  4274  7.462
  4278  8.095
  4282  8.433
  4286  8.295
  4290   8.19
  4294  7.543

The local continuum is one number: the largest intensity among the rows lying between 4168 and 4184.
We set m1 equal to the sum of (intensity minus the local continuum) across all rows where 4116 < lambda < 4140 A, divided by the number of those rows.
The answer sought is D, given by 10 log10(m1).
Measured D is -3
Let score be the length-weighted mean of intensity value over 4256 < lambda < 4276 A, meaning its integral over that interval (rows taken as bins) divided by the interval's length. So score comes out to 7.6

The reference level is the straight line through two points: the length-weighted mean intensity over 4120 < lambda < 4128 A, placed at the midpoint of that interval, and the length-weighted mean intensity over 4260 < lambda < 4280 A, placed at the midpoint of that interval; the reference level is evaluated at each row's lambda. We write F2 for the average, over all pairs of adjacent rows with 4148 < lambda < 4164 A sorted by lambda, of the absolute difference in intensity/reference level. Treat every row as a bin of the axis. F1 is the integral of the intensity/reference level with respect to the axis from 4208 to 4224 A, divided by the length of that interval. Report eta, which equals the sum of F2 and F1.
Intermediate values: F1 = 0.95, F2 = 0.050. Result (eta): 1.00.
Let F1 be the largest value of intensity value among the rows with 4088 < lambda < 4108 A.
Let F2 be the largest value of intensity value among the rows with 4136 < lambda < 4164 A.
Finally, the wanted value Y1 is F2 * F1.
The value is 76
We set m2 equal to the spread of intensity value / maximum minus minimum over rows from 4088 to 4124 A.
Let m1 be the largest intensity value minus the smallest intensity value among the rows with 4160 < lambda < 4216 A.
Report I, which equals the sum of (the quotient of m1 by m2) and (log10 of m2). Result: 1.0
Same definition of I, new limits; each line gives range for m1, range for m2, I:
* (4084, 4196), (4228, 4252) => 1.9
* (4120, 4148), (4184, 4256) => 0.8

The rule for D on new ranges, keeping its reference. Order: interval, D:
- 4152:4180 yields -17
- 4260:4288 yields -5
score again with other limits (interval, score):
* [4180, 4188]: 7.6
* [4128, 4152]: 7.9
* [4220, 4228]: 7.3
